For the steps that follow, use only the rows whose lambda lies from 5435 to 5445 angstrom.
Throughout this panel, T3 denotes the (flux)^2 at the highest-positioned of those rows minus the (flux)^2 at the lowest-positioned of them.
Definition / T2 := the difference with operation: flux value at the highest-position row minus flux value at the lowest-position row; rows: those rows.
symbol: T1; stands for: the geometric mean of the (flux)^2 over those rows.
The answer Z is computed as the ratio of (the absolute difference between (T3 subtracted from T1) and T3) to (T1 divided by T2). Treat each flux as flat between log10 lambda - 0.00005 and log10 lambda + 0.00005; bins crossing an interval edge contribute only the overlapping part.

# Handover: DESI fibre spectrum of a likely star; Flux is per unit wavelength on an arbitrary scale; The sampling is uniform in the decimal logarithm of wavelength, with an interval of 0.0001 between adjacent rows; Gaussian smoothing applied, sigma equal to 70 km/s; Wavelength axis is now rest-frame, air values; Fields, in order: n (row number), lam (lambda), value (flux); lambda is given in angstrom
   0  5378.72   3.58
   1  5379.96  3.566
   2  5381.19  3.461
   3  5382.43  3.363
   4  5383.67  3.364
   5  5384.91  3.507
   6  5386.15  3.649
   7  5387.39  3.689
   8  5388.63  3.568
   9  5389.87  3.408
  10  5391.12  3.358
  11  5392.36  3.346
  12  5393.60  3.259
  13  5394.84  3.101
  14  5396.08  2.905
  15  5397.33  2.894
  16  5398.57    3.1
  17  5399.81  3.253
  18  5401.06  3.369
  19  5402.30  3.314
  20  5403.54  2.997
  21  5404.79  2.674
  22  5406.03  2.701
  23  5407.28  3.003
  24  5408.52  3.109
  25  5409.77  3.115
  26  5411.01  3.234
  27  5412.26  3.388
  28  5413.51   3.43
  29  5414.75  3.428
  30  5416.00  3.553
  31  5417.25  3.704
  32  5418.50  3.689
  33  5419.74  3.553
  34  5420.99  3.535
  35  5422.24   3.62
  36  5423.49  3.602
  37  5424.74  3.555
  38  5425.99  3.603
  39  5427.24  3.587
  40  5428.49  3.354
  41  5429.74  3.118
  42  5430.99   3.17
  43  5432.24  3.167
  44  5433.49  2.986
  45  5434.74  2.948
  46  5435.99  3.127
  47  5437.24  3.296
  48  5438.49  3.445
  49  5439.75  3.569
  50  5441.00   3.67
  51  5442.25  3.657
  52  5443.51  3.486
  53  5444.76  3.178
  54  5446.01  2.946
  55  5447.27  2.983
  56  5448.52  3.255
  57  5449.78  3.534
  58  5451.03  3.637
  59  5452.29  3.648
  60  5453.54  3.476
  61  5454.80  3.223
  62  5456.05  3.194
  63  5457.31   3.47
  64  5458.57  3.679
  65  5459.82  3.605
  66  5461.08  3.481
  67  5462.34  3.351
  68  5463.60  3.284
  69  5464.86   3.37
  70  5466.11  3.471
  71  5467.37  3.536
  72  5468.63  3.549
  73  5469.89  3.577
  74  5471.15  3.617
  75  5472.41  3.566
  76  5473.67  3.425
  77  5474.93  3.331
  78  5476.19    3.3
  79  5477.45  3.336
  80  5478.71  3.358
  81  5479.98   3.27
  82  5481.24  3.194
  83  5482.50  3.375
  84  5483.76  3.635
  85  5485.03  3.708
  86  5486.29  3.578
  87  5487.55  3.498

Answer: 0.05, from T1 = 11.7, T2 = 0.05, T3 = 0.3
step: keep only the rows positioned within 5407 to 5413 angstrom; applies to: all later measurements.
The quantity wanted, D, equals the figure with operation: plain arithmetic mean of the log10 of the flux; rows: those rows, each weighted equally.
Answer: 0.501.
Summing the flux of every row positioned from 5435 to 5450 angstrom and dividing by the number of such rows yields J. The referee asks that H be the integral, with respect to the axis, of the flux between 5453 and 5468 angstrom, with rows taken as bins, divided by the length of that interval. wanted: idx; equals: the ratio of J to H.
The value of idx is 0.98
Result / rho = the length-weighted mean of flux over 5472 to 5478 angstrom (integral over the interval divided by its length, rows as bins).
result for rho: 3.4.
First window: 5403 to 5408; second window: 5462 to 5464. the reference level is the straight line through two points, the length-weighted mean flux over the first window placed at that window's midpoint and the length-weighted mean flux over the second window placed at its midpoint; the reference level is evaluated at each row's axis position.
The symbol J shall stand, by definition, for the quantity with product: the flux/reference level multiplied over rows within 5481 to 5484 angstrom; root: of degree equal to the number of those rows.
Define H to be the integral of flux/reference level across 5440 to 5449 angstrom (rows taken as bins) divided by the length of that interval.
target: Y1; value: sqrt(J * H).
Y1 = 1.01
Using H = 1.05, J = 0.98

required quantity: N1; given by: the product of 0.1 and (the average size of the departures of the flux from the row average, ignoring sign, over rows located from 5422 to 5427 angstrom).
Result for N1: 0.002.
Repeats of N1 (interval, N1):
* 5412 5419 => 0.012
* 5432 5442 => 0.022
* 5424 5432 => 0.018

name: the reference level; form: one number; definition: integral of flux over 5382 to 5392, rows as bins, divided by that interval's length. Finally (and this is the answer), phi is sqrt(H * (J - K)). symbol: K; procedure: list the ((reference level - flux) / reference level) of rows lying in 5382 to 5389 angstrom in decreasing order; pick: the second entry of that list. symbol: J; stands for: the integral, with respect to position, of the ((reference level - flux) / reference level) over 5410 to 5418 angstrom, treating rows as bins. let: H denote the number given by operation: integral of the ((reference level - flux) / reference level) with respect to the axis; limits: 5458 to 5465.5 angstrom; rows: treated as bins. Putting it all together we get 0.06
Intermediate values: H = 0.05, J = 0.1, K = 0.03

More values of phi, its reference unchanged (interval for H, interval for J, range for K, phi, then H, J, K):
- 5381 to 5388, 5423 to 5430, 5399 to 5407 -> 0.10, -0.05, 0.0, 0.22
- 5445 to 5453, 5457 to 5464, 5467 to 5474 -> 0.07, 0.36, 0.0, -0.01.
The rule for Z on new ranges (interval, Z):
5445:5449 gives 0.18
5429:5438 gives 0.14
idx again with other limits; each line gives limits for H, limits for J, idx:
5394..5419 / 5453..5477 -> 1.08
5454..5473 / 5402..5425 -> 0.96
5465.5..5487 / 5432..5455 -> 0.96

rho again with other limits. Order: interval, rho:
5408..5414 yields 3.3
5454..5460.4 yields 3.4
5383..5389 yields 3.6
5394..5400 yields 3.0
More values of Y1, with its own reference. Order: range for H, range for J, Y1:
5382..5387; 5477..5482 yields 1.11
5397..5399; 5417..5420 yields 1.16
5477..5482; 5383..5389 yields 1.12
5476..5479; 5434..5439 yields 1.00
